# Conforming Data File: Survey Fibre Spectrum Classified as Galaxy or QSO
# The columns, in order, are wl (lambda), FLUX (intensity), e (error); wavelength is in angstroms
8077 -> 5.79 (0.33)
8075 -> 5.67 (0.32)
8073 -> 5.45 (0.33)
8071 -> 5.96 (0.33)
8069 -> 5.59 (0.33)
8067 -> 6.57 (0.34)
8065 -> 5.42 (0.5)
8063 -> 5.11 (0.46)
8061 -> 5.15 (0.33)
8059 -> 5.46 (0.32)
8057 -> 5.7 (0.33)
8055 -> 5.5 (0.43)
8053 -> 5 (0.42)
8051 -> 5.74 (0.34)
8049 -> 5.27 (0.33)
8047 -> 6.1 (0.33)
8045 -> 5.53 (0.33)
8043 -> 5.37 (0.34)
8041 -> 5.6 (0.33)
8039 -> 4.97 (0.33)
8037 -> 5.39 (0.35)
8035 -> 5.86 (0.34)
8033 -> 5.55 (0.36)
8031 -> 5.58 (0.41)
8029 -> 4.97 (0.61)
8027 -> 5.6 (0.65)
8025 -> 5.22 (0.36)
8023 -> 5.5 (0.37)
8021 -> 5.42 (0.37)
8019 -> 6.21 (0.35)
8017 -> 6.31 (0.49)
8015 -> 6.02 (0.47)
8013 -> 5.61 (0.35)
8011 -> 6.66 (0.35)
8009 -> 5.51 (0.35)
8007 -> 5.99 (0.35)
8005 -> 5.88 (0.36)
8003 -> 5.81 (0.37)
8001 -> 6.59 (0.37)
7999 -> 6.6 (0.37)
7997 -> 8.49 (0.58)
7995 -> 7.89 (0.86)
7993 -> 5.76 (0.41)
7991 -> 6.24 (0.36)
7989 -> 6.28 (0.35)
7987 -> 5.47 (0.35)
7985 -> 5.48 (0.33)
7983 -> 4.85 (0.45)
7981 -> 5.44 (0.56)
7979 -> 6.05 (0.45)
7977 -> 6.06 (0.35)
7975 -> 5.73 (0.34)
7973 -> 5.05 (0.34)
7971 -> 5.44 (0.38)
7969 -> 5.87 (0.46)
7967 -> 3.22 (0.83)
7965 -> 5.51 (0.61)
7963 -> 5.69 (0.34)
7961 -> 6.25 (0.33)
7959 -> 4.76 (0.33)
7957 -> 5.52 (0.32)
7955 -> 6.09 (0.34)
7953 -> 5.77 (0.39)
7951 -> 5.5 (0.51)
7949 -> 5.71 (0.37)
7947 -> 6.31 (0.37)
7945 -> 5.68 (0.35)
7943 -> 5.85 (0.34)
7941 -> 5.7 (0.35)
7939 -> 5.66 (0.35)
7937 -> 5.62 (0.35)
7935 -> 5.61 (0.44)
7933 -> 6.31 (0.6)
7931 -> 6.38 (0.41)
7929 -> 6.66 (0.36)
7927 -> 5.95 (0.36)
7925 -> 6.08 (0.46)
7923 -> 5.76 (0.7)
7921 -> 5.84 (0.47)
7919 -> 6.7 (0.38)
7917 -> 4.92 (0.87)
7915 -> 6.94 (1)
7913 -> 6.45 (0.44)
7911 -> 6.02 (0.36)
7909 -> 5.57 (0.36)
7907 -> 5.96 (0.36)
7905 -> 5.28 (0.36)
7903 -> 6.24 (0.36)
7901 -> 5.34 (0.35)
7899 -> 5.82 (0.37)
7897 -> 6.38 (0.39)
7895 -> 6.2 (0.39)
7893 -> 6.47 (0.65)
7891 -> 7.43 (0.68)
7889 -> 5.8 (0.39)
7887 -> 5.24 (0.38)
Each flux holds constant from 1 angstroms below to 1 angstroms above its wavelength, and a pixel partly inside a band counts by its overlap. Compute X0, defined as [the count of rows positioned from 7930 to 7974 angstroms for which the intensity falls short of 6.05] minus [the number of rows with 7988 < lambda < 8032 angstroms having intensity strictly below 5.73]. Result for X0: 9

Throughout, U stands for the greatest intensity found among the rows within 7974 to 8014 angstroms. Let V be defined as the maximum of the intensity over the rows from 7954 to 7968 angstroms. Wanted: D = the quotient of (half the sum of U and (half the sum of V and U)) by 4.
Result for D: 1.98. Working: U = 8.49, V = 6.25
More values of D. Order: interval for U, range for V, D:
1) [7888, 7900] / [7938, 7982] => 1.79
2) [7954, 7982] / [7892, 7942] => 1.61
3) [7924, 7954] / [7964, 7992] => 1.64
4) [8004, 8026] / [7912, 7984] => 1.68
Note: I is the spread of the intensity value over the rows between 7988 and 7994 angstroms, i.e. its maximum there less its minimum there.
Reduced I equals 0.5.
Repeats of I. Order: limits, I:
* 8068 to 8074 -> 0.5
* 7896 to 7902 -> 1.0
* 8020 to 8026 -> 0.3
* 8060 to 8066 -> 0.3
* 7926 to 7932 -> 0.7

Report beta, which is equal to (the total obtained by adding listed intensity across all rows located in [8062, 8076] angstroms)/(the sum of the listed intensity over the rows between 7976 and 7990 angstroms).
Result 1.00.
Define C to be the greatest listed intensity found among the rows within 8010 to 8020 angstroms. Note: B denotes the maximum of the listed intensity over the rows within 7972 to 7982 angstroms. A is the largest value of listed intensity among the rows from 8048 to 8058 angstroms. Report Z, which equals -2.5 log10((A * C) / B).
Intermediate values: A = 5.74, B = 6.06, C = 6.66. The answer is -2.00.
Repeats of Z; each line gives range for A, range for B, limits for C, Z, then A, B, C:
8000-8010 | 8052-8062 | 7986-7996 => -2.40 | 6.59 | 5.7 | 7.89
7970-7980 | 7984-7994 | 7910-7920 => -2.06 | 6.06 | 6.28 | 6.94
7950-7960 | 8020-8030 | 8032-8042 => -2.01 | 6.09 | 5.6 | 5.86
